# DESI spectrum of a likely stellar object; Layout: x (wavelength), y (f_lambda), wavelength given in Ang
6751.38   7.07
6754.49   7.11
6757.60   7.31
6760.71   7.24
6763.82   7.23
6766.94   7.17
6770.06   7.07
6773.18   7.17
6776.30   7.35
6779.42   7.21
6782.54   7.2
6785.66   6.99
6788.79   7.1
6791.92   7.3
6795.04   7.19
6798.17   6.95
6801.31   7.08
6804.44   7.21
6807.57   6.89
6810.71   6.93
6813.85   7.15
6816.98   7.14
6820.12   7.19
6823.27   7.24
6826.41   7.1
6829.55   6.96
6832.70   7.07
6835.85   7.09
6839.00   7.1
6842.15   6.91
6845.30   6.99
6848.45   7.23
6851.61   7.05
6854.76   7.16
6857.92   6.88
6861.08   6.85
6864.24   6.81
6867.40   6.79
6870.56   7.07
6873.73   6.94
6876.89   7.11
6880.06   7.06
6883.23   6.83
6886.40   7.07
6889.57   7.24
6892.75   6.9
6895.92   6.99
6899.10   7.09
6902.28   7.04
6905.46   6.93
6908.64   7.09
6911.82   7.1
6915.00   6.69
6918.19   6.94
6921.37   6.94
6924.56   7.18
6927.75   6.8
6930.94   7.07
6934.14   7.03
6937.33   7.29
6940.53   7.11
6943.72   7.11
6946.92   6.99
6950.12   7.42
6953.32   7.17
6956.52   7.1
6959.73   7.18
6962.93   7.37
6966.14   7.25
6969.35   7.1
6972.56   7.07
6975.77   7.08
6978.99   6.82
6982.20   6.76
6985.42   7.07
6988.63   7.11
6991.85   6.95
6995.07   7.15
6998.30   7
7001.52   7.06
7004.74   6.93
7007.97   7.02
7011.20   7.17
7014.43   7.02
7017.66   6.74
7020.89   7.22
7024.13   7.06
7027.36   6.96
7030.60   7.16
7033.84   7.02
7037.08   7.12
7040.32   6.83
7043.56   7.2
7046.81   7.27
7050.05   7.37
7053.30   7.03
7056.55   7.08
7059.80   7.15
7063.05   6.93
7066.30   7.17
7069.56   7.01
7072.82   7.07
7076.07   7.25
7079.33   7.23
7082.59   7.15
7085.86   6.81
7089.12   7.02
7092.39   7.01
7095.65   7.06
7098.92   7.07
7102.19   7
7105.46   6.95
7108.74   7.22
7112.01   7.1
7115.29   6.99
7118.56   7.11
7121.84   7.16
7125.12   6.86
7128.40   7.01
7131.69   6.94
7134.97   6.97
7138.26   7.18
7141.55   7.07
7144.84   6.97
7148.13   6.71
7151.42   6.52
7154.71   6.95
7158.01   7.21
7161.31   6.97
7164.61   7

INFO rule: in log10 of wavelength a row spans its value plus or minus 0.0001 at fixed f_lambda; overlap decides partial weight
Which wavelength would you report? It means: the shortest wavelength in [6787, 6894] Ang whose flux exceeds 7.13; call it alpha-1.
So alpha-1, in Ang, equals 6791.92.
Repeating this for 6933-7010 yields 6937.33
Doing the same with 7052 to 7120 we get 7059.80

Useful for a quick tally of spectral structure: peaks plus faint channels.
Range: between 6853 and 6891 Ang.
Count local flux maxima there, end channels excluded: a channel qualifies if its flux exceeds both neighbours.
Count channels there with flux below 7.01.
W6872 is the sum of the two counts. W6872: 8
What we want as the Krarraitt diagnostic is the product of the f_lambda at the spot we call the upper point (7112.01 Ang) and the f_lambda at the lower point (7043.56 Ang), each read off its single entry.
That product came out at 51.1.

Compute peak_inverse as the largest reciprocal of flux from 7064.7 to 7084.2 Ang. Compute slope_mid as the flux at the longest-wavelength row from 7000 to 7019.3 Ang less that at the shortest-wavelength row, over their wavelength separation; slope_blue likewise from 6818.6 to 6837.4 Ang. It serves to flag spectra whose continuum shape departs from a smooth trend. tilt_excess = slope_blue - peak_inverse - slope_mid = -0.129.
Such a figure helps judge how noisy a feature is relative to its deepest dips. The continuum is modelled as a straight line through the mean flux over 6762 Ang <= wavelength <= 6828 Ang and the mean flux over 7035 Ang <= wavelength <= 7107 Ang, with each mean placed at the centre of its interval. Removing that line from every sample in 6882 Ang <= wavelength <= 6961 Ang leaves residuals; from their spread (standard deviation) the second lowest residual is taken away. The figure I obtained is 0.47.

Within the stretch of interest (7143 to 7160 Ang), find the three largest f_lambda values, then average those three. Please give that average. 7.04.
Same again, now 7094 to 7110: 7.12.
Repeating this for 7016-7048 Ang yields 7.23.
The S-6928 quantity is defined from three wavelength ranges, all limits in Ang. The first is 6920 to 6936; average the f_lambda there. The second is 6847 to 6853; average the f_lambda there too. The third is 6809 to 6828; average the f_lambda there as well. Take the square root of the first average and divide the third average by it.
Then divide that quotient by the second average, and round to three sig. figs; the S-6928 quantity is 0.377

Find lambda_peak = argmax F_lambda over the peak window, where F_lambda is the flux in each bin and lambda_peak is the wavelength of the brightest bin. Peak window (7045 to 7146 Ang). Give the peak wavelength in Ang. 7050.05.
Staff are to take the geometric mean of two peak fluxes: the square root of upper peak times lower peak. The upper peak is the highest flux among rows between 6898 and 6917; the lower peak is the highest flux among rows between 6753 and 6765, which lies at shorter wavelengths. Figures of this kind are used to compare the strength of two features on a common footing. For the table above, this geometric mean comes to 7.204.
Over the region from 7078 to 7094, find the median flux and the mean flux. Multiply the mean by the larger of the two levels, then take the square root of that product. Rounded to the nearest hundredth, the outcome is 7.04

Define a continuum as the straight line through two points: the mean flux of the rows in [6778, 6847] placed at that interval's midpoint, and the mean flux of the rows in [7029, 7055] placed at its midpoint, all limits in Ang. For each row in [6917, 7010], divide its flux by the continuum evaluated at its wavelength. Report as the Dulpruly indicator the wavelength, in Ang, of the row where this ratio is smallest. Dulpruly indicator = 6982.20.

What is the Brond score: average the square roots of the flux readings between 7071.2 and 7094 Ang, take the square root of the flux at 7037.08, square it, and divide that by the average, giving 2.68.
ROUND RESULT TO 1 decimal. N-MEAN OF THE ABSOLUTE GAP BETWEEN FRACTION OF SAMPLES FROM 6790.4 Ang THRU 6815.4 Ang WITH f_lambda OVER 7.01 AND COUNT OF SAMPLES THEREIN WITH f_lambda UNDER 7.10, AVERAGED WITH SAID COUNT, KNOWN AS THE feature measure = 3.7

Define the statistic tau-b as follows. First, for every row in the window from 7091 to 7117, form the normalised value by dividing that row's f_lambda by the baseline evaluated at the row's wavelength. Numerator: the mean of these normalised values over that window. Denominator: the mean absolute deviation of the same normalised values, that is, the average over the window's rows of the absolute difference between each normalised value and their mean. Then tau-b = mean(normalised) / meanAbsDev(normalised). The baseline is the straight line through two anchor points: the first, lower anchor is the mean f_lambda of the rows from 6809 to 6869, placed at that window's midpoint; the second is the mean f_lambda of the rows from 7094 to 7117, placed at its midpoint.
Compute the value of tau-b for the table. 113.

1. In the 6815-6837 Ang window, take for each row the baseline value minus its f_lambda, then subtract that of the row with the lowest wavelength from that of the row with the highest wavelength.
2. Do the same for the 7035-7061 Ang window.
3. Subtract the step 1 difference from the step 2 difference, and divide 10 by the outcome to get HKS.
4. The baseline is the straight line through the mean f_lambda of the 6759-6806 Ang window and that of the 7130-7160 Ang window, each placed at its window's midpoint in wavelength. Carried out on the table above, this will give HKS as -121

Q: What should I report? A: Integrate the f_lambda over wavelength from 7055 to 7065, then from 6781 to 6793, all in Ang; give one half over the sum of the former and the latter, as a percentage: 0.32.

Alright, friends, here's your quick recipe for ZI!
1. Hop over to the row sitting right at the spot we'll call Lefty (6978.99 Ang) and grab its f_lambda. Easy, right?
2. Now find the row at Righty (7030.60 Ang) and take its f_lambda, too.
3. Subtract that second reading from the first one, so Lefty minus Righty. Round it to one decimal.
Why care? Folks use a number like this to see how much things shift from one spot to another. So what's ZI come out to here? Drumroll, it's -0.3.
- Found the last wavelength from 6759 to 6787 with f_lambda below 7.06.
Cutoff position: 6785.66 Ang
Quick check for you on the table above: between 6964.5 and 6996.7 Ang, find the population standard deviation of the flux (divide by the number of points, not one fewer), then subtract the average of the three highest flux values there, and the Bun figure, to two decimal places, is -7.03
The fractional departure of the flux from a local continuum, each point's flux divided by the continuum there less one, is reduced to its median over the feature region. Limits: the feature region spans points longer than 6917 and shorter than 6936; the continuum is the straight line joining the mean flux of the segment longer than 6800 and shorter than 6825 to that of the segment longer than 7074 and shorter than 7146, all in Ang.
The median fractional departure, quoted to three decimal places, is -0.014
